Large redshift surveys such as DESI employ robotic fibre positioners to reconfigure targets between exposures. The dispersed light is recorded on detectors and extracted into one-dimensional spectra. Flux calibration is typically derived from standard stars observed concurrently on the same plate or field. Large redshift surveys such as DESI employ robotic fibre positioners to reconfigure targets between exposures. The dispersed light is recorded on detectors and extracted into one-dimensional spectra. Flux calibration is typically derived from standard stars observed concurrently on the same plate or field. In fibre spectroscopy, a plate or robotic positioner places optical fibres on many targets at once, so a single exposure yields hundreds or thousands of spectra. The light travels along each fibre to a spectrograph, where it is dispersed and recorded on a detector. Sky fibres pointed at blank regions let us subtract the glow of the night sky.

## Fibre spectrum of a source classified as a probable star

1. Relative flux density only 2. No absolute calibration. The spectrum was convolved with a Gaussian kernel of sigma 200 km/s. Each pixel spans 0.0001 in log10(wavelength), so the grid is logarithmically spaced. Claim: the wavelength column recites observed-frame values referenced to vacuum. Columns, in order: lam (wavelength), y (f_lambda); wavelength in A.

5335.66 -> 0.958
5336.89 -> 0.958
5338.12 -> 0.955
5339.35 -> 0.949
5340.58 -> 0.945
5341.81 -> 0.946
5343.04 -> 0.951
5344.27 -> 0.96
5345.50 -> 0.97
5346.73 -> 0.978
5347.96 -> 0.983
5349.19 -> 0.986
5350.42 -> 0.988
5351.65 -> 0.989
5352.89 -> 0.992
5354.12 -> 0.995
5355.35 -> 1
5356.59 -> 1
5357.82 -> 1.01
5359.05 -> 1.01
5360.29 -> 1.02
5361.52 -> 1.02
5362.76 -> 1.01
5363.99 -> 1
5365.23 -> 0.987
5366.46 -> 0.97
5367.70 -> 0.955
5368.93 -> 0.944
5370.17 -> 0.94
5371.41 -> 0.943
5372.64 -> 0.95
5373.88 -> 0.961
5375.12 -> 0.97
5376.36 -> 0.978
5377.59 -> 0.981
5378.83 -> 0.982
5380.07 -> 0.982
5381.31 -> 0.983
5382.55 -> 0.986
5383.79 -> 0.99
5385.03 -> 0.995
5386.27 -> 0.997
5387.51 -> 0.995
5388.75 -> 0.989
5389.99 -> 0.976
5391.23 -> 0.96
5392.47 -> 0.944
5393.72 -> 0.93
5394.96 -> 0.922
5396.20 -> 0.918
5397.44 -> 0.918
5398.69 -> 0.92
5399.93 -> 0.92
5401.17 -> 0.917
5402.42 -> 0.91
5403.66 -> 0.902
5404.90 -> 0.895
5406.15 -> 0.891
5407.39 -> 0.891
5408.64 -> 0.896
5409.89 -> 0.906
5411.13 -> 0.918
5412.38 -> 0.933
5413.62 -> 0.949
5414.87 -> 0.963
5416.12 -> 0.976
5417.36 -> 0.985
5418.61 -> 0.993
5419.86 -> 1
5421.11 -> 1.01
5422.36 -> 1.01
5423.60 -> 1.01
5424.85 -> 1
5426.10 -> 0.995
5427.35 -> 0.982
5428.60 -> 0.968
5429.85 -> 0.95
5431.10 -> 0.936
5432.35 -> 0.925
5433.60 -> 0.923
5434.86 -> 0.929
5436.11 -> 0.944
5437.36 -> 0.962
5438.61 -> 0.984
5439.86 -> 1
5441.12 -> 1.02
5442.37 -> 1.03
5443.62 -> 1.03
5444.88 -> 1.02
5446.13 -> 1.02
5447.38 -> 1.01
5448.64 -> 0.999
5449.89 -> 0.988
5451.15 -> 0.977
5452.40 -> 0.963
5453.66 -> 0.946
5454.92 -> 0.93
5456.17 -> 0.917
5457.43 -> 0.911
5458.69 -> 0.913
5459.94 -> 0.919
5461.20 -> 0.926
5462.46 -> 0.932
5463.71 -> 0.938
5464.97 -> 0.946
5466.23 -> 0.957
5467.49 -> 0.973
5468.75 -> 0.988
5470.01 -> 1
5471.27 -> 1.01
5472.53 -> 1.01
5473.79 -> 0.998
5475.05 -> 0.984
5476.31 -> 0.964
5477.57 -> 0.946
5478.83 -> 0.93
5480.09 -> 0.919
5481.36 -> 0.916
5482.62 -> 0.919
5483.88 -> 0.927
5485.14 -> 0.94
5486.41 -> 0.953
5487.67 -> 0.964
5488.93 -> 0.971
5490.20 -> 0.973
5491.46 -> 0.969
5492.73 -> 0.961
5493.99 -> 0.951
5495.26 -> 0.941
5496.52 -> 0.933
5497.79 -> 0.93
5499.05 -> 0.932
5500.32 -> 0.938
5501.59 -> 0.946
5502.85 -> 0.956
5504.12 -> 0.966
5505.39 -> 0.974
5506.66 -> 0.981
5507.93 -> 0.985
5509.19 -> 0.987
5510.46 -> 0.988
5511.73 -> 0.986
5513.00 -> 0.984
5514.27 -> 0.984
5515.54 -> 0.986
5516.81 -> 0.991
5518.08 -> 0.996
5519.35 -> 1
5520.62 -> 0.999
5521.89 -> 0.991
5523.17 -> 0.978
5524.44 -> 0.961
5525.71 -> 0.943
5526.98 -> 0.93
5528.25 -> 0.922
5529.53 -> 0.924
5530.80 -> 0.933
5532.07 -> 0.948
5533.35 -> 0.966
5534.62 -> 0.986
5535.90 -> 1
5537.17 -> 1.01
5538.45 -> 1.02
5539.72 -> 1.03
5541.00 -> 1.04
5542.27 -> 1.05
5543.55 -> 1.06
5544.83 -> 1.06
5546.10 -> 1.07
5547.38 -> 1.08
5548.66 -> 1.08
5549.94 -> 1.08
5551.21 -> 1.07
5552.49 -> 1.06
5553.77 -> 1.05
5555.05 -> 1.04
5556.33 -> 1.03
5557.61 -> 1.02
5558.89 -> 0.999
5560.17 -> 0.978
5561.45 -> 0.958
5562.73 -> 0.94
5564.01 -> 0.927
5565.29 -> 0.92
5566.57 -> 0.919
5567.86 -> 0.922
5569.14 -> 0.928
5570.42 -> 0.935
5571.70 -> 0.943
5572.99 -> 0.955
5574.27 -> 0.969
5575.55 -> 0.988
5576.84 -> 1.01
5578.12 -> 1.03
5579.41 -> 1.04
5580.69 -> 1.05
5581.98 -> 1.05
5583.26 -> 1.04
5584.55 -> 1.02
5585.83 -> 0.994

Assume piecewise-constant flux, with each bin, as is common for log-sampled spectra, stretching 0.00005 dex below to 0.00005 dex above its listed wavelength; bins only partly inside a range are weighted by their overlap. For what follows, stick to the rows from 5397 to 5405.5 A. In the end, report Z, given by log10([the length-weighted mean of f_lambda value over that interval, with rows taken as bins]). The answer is -0.040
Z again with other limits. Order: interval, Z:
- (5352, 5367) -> 0.000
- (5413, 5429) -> -0.005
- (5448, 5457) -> -0.019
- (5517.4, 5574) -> -0.004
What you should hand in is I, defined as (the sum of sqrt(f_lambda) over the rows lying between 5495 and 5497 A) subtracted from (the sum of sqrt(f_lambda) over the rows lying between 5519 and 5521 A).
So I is 0.06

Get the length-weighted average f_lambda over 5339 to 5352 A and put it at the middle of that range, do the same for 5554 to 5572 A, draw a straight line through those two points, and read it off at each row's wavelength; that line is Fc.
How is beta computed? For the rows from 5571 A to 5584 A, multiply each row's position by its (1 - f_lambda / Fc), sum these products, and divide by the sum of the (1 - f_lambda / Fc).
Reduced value 5580.6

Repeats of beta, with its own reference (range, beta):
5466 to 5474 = 5471.6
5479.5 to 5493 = 5482.1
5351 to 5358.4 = 5355.2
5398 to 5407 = 5402.9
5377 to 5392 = 5384.0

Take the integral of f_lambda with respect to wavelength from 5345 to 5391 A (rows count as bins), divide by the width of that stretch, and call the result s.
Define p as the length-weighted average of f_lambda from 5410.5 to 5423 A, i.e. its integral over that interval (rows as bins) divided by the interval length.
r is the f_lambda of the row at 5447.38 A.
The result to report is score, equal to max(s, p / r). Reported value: 0.98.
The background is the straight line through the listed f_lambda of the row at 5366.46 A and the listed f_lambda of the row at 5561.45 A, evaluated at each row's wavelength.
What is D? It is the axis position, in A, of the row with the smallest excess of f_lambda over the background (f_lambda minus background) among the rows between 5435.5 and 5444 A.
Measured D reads 5436.11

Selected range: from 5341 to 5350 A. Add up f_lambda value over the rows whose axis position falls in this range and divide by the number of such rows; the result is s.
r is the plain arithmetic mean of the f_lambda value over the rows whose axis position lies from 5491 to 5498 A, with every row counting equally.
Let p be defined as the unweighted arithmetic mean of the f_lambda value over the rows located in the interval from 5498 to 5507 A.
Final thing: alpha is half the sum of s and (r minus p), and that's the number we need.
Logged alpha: 0.48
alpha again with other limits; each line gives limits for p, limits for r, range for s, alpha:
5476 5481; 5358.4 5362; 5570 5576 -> 0.52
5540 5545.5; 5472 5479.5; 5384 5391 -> 0.45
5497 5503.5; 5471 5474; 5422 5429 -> 0.53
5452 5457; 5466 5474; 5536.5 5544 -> 0.54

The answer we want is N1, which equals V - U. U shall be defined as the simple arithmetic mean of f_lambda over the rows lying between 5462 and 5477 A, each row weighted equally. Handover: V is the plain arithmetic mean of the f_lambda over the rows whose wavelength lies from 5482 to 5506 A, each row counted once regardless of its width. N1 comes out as -0.025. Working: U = 0.975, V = 0.95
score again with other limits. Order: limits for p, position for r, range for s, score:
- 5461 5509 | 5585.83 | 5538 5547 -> 1.05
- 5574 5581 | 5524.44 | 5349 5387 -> 1.06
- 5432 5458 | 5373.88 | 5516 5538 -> 1.01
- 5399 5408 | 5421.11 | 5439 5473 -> 0.97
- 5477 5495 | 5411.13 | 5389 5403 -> 1.03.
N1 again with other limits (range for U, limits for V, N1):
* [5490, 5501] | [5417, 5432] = 0.039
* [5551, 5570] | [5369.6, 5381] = -0.019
